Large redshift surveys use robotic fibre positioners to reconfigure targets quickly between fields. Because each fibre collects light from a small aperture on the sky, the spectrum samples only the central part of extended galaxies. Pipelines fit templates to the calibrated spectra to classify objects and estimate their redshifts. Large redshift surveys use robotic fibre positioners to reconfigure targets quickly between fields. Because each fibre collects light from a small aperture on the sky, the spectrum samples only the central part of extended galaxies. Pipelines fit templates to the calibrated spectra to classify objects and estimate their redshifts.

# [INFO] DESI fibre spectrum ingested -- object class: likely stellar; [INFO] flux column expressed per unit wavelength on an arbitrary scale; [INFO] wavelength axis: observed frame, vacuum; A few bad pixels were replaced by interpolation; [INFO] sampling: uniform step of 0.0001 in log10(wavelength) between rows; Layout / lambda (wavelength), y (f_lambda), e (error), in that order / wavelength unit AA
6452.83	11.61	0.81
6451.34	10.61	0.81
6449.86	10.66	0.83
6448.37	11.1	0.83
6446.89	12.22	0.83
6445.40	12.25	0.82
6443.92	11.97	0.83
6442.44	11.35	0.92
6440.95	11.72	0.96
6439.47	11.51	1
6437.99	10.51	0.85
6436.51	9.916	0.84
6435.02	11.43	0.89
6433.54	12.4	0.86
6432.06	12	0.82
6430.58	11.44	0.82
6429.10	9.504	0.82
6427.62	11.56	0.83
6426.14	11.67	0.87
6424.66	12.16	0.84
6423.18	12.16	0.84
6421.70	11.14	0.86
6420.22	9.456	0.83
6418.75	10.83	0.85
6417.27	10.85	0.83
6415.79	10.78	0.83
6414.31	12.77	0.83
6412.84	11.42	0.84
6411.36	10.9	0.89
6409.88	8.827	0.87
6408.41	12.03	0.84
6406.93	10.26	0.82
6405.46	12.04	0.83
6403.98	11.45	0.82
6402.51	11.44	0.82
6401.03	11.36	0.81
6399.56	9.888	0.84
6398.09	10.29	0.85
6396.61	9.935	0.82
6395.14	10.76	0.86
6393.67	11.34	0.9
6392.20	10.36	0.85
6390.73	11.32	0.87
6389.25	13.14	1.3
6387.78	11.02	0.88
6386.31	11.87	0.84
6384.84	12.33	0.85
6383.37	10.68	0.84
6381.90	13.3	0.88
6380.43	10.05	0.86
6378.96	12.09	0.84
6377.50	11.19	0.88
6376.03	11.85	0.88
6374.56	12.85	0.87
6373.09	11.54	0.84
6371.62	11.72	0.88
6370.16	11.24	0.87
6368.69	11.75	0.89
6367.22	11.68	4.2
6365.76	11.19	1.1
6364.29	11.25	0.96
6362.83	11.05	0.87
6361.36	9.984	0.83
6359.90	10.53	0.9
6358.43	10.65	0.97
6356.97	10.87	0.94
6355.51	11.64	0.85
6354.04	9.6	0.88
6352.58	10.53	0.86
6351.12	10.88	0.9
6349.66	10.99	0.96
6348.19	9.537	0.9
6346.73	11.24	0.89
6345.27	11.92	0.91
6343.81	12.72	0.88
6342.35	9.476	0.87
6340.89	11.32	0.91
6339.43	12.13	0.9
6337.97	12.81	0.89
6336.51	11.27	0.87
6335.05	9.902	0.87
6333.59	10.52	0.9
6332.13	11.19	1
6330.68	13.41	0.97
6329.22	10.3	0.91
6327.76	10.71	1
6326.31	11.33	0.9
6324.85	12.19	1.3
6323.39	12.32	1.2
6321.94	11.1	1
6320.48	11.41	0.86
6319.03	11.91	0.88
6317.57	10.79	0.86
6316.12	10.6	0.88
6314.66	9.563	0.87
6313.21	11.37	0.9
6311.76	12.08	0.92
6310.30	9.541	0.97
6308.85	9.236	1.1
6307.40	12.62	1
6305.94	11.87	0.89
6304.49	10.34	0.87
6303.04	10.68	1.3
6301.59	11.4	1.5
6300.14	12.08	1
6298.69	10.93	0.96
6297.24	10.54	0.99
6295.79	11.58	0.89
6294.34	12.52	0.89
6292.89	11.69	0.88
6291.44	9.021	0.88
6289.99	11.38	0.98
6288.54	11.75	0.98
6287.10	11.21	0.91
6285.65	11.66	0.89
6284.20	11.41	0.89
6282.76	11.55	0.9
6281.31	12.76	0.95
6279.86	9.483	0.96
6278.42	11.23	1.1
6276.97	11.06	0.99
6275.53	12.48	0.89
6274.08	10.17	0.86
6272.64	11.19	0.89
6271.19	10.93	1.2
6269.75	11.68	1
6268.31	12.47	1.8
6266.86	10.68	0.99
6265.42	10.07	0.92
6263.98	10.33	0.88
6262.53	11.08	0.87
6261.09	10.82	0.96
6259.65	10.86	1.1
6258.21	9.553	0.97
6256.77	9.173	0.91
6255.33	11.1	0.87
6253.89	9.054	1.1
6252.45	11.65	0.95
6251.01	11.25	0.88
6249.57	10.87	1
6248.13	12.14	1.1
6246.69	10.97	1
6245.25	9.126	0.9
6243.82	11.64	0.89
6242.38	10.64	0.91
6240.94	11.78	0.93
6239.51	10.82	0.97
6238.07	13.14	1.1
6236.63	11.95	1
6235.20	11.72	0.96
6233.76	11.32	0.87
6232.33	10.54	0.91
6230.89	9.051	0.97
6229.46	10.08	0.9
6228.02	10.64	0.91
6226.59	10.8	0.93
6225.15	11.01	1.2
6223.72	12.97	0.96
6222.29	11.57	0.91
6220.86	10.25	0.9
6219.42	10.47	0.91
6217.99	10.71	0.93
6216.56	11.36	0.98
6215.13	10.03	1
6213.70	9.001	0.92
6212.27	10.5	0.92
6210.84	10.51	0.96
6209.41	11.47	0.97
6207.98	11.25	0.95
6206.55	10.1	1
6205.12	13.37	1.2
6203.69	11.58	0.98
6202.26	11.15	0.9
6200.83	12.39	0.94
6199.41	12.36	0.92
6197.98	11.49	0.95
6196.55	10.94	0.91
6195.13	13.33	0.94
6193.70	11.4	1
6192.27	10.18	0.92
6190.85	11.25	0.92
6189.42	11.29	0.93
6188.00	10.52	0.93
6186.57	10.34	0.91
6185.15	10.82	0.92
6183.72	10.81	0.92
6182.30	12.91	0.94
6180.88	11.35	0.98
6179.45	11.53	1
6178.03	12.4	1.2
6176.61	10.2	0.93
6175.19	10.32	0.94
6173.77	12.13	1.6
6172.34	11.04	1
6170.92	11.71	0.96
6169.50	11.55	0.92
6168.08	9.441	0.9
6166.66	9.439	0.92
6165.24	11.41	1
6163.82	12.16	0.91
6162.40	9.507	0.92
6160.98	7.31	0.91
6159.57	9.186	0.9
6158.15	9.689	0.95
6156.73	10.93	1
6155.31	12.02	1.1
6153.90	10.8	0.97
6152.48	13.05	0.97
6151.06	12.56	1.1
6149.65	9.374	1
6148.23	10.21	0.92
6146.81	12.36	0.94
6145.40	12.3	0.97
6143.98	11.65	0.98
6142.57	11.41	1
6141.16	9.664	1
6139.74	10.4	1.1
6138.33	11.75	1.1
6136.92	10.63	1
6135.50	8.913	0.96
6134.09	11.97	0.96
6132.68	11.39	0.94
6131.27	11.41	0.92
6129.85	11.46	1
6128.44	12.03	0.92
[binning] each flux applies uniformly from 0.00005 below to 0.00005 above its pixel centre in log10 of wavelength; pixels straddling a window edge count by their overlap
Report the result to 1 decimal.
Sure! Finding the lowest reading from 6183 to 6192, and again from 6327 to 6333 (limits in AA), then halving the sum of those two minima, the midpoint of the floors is 10.3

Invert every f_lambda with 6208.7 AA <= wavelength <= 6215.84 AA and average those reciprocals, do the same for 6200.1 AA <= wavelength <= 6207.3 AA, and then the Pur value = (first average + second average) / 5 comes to 0.0368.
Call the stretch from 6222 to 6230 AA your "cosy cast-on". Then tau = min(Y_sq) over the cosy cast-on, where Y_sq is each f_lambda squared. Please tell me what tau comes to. 102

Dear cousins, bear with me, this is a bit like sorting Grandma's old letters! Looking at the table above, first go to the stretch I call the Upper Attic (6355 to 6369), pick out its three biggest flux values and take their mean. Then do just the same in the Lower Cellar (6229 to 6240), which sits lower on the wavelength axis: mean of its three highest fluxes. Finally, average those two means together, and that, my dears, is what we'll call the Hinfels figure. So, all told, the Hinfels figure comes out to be 12.0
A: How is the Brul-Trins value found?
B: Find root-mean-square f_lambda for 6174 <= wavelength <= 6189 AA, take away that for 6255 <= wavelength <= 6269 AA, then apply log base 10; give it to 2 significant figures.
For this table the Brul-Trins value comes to -0.30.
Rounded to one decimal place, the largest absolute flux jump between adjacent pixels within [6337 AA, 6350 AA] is 3.2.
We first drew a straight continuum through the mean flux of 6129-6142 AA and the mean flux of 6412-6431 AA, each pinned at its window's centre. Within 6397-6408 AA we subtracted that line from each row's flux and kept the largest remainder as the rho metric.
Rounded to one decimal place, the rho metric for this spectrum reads 0.9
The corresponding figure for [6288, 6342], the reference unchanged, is 2.3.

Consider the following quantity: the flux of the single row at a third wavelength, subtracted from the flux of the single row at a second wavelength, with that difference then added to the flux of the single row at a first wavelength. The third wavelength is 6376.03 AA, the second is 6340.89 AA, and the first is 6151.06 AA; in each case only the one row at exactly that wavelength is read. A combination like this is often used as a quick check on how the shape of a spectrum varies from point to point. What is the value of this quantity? 12.0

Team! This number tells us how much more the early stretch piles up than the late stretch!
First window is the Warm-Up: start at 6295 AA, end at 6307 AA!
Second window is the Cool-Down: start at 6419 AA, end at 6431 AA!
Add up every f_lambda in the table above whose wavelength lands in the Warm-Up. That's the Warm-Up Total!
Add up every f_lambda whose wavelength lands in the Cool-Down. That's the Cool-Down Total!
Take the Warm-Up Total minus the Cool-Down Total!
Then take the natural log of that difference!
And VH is -1.1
